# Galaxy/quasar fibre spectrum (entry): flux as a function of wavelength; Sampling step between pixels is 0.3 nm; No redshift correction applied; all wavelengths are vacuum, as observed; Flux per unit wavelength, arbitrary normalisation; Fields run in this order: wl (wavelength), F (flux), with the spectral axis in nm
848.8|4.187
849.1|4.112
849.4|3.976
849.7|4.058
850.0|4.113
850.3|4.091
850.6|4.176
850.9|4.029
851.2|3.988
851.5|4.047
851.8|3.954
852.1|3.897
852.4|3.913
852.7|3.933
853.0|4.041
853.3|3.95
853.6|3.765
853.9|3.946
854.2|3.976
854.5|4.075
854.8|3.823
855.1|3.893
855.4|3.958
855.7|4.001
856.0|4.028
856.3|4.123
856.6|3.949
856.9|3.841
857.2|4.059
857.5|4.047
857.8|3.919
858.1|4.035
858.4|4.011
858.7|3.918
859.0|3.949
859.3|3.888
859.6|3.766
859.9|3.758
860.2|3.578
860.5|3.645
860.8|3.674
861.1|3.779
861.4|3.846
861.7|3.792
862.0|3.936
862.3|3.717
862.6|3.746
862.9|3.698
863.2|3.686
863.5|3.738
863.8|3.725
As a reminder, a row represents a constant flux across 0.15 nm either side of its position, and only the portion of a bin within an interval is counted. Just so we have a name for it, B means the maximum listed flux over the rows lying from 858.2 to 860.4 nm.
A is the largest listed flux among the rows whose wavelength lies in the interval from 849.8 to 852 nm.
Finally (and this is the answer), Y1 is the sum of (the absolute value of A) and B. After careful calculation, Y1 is 8.19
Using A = 4.176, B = 4.011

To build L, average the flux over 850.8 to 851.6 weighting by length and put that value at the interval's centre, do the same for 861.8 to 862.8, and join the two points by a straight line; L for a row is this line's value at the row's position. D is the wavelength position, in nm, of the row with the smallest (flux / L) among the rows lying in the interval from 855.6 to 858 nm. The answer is 856.9 nm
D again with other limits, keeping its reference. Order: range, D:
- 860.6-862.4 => 860.8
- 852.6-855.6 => 853.6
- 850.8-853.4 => 852.1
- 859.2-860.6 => 860.2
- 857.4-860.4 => 860.2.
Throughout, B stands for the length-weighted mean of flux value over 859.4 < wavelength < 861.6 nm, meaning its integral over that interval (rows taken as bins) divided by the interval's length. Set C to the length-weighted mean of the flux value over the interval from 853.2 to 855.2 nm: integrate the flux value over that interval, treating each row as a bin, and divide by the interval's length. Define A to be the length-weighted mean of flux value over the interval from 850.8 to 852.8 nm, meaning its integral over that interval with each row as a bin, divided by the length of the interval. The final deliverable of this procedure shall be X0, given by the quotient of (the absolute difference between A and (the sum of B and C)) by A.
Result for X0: 0.93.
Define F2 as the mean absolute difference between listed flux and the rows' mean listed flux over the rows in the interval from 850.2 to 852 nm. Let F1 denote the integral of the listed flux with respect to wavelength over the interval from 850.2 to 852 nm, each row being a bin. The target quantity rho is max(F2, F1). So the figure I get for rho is 7.3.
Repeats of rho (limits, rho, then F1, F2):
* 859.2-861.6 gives 9.0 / 9.0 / 0.082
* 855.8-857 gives 4.8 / 4.8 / 0.090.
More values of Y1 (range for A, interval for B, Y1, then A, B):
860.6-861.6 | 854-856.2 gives 7.92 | 3.846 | 4.075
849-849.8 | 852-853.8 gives 8.15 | 4.112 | 4.041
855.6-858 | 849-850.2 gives 8.24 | 4.123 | 4.113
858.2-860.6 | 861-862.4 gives 7.95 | 4.011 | 3.936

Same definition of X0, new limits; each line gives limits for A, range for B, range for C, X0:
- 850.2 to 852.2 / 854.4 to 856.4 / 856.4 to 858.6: 0.98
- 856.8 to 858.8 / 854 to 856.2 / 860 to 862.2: 0.94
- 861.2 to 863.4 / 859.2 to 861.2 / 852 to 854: 1.03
